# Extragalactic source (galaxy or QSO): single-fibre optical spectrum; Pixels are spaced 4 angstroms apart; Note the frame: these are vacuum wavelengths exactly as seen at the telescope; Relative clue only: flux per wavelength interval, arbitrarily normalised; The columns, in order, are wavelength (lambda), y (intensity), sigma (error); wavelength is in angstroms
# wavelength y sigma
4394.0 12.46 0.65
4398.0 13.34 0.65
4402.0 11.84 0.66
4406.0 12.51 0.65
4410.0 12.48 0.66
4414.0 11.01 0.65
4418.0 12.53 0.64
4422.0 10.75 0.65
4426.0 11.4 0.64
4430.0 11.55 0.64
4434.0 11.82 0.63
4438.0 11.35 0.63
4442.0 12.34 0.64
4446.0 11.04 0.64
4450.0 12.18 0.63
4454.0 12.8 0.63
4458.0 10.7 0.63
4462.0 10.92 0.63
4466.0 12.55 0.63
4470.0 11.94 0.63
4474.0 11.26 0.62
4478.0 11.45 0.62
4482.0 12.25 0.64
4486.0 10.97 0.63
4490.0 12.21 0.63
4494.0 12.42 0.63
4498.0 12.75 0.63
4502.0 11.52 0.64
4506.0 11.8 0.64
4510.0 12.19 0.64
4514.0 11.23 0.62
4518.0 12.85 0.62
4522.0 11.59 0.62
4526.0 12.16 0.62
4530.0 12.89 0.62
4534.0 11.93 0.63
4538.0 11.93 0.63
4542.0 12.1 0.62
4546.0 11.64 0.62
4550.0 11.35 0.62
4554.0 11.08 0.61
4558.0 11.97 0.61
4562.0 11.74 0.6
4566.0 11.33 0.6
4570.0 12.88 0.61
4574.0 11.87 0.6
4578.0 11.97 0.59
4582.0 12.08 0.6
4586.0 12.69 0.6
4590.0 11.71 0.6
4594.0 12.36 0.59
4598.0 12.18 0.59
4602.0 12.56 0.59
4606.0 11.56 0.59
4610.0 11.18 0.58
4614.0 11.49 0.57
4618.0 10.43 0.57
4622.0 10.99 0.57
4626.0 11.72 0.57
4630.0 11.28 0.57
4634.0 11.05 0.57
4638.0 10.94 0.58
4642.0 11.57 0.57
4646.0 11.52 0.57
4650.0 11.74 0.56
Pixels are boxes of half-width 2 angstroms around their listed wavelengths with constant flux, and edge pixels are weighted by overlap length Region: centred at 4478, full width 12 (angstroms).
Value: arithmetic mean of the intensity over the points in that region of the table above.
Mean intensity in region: 11.7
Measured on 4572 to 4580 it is 11.9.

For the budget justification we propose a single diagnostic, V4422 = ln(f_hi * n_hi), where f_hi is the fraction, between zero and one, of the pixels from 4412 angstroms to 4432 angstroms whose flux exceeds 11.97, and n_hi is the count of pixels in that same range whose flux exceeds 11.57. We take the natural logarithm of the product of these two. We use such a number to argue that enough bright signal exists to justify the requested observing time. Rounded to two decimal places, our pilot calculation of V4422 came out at -1.61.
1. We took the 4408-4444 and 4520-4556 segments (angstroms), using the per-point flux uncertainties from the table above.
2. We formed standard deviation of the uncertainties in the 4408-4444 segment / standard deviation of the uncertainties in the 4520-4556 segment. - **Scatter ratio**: 1.6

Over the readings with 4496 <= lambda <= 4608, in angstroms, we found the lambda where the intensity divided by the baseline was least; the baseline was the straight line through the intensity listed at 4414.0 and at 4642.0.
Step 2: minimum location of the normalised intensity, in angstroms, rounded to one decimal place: 4554.0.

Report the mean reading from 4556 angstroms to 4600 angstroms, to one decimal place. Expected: 12.1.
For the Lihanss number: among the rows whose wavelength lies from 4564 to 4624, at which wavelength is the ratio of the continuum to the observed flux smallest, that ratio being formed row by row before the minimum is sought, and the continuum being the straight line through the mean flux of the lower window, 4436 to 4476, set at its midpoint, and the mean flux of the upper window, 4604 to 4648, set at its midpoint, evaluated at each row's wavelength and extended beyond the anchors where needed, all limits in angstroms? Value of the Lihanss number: 4570.0 angstroms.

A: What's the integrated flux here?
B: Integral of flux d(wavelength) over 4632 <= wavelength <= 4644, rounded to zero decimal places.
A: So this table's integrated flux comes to 134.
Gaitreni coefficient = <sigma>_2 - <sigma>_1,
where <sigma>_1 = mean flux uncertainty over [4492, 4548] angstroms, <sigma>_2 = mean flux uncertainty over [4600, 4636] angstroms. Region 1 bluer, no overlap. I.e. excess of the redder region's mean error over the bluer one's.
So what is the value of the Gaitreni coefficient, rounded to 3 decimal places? -0.052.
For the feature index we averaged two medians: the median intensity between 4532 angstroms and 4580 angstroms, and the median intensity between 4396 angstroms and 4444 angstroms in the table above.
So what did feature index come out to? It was 11.9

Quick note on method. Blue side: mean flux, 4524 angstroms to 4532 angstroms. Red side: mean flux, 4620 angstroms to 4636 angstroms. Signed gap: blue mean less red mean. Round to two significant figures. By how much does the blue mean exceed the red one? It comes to 1.3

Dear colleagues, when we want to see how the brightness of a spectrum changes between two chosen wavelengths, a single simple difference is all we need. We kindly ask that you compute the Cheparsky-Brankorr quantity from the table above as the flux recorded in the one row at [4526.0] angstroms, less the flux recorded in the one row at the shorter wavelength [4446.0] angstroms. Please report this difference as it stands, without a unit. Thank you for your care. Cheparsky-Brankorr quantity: 1.1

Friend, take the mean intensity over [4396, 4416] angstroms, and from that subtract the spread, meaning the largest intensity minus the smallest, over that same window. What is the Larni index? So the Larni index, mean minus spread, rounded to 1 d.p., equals 9.9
